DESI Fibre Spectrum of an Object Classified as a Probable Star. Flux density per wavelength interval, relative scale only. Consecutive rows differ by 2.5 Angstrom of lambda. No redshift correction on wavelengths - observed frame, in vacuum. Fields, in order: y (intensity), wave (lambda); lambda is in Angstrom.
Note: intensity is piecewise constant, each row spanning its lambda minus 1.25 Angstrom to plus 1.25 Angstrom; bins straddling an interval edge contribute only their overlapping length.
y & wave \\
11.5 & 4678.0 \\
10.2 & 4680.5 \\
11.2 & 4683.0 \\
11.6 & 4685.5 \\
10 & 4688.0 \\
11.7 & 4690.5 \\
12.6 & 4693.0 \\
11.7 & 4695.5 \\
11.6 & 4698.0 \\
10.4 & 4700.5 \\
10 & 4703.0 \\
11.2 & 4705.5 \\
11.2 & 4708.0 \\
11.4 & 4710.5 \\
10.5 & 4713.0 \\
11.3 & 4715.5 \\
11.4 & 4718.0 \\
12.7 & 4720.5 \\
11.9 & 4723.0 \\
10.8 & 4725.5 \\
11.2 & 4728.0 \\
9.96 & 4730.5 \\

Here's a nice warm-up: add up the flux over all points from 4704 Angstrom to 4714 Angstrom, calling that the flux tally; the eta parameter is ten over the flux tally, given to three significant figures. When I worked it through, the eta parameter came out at 0.226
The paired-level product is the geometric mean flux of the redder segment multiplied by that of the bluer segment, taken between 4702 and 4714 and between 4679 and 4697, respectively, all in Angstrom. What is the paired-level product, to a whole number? 122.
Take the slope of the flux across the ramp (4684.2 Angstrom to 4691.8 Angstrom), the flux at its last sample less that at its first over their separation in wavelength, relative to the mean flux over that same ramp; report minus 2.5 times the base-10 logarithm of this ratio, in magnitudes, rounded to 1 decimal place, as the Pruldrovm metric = 6.9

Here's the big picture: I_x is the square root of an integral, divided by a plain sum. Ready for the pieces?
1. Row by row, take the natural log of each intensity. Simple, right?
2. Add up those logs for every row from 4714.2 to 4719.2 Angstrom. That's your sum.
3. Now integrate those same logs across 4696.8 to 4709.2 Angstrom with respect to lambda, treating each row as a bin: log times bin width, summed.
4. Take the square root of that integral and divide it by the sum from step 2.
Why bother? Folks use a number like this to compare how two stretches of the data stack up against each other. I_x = 1.1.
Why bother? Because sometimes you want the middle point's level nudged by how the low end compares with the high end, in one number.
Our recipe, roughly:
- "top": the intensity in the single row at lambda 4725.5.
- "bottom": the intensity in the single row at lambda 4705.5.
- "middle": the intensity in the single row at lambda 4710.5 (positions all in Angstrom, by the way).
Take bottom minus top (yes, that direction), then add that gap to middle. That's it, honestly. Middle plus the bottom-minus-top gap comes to 11.8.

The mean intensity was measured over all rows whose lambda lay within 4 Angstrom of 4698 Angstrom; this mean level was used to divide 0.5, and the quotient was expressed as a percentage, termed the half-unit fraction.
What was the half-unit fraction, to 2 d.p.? 4.45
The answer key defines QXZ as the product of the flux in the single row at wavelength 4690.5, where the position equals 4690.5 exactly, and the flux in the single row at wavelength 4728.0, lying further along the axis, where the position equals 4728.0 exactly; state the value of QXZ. 131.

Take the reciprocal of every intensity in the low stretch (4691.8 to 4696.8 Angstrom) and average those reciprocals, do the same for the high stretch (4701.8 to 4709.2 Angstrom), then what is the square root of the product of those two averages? 0.0875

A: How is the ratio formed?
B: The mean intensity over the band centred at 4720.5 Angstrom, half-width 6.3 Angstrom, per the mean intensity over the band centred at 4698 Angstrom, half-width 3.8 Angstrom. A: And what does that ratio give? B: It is 1.03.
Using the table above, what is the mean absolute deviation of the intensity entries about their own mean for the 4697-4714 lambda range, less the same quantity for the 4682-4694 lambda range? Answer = -0.14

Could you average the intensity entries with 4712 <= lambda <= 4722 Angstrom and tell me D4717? 11.5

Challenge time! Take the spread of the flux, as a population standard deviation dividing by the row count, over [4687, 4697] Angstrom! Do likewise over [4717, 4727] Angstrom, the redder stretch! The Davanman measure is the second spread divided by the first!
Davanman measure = 0.74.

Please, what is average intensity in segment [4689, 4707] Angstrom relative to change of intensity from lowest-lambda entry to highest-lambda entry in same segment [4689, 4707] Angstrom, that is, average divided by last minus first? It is -23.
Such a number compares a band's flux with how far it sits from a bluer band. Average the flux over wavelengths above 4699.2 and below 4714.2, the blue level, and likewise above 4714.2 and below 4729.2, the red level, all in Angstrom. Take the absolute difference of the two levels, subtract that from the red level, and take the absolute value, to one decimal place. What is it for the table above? 10.8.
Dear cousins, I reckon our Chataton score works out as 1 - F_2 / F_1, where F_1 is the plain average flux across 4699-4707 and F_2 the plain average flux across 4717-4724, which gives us -0.14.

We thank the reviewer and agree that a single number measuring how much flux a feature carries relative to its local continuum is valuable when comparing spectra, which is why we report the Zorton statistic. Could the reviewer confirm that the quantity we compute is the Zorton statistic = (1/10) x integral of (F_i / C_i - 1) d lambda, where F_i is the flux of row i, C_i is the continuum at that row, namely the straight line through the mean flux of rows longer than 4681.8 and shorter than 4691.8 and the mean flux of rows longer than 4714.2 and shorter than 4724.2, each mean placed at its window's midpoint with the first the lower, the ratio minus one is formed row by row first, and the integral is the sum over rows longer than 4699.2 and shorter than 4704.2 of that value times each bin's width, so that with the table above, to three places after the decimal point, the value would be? -0.054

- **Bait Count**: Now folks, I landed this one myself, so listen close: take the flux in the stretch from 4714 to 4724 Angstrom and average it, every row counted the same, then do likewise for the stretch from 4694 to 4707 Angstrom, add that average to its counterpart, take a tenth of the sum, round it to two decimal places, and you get 2.28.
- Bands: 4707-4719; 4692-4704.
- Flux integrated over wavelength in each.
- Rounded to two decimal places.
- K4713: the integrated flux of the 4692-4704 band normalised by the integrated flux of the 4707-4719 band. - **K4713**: 1.01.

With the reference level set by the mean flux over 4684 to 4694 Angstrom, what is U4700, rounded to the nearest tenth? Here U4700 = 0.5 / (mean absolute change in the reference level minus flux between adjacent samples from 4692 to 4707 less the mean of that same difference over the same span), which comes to 0.9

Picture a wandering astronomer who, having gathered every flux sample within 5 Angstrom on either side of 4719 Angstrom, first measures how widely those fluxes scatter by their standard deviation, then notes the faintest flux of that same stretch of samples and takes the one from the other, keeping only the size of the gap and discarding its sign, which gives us 10.7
